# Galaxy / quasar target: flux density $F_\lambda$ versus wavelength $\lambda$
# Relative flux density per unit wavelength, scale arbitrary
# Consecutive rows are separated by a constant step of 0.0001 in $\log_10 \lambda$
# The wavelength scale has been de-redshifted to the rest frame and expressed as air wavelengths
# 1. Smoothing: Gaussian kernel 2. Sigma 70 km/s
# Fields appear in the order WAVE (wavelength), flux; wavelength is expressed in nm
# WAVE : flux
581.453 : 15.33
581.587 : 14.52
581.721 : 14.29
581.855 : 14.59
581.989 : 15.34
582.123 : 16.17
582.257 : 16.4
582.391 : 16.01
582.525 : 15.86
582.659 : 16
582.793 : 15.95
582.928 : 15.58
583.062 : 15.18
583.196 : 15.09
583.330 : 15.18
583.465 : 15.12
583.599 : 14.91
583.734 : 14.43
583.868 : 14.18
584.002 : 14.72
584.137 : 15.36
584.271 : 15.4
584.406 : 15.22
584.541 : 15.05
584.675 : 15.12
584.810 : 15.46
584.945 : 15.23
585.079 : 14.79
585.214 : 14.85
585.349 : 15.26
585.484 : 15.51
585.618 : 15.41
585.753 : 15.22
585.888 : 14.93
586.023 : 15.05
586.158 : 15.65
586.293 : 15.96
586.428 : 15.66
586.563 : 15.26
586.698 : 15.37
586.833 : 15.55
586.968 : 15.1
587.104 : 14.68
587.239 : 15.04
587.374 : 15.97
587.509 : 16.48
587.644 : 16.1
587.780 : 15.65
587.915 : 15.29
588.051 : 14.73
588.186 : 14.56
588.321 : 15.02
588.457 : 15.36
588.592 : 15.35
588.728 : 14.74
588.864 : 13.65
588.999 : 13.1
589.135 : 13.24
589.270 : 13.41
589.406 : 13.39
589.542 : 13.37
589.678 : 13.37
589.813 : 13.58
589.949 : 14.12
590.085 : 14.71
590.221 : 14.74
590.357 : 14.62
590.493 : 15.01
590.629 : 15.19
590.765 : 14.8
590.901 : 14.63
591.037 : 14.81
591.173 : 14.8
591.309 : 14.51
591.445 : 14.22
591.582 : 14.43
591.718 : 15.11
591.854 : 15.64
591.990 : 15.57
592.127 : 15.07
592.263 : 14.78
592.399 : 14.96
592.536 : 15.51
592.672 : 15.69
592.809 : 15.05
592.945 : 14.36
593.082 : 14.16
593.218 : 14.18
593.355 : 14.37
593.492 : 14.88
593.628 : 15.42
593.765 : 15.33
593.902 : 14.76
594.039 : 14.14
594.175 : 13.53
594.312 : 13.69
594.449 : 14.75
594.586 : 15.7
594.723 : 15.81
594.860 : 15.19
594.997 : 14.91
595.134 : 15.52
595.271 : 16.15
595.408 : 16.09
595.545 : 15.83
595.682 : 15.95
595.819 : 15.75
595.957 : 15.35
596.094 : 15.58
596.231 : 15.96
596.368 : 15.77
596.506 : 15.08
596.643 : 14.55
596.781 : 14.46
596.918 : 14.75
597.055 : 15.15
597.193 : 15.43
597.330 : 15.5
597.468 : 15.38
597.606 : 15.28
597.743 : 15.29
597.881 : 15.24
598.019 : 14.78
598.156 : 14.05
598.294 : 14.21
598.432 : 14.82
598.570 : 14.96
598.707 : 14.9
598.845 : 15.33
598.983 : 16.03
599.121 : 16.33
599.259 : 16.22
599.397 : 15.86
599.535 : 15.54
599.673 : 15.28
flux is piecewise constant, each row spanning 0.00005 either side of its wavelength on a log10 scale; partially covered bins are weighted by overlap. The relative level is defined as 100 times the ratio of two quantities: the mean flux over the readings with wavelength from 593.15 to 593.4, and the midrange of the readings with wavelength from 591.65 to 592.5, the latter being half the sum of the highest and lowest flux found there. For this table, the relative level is 94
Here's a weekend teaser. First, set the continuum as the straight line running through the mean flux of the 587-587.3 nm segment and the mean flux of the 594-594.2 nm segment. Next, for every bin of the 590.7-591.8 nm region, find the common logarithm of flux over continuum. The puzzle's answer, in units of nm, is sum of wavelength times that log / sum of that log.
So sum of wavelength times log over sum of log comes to 591.26 nm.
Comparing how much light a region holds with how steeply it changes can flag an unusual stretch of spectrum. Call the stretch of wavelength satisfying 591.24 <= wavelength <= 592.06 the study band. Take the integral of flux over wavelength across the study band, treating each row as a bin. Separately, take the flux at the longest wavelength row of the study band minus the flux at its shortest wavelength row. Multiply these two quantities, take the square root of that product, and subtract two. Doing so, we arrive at 1.6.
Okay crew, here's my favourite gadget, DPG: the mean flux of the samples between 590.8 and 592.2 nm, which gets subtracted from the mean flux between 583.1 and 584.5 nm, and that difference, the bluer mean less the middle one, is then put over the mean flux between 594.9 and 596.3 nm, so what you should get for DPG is 0.005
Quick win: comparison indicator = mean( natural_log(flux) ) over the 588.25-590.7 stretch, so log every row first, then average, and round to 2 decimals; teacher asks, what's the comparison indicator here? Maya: 2.65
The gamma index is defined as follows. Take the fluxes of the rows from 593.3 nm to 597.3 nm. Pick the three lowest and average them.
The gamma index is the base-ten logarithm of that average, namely 1.14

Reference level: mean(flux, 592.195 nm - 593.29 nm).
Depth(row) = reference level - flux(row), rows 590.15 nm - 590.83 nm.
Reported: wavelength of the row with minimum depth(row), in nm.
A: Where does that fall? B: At 590.629 nm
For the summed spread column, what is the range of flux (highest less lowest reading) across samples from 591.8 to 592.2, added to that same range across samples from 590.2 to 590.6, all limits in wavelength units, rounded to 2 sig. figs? 0.96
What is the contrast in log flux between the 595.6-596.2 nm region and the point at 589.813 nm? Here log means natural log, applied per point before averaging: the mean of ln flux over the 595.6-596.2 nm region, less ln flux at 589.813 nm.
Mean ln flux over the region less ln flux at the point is 0.14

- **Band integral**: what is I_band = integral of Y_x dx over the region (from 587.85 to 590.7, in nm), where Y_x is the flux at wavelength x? 40.8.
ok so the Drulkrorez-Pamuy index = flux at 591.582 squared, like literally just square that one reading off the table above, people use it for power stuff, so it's 208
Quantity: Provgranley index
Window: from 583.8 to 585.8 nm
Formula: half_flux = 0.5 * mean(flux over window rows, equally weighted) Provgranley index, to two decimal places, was 7.56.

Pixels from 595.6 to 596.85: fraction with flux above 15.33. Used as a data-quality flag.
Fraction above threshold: 0.67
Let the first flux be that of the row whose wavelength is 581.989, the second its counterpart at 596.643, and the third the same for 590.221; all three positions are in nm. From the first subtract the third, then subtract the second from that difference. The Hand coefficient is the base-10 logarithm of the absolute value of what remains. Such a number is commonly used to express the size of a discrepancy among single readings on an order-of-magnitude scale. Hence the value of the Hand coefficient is 1.145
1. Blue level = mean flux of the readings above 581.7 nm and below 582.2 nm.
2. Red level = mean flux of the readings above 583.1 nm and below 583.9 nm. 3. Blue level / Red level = 1.02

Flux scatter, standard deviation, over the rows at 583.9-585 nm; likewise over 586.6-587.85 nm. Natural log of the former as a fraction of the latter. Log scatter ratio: -0.9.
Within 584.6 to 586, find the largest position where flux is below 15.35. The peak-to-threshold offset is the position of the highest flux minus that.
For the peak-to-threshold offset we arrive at -0.40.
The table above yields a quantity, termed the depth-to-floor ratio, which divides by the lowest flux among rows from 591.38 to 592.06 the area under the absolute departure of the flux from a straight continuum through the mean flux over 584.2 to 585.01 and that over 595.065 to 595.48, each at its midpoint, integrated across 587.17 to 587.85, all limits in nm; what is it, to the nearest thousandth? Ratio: 0.027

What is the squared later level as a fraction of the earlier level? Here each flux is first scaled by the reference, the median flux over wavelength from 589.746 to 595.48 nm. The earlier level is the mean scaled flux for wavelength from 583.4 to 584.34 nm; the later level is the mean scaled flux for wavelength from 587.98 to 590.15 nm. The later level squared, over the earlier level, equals 0.90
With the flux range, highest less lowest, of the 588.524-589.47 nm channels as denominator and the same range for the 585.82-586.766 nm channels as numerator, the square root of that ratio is 0.68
